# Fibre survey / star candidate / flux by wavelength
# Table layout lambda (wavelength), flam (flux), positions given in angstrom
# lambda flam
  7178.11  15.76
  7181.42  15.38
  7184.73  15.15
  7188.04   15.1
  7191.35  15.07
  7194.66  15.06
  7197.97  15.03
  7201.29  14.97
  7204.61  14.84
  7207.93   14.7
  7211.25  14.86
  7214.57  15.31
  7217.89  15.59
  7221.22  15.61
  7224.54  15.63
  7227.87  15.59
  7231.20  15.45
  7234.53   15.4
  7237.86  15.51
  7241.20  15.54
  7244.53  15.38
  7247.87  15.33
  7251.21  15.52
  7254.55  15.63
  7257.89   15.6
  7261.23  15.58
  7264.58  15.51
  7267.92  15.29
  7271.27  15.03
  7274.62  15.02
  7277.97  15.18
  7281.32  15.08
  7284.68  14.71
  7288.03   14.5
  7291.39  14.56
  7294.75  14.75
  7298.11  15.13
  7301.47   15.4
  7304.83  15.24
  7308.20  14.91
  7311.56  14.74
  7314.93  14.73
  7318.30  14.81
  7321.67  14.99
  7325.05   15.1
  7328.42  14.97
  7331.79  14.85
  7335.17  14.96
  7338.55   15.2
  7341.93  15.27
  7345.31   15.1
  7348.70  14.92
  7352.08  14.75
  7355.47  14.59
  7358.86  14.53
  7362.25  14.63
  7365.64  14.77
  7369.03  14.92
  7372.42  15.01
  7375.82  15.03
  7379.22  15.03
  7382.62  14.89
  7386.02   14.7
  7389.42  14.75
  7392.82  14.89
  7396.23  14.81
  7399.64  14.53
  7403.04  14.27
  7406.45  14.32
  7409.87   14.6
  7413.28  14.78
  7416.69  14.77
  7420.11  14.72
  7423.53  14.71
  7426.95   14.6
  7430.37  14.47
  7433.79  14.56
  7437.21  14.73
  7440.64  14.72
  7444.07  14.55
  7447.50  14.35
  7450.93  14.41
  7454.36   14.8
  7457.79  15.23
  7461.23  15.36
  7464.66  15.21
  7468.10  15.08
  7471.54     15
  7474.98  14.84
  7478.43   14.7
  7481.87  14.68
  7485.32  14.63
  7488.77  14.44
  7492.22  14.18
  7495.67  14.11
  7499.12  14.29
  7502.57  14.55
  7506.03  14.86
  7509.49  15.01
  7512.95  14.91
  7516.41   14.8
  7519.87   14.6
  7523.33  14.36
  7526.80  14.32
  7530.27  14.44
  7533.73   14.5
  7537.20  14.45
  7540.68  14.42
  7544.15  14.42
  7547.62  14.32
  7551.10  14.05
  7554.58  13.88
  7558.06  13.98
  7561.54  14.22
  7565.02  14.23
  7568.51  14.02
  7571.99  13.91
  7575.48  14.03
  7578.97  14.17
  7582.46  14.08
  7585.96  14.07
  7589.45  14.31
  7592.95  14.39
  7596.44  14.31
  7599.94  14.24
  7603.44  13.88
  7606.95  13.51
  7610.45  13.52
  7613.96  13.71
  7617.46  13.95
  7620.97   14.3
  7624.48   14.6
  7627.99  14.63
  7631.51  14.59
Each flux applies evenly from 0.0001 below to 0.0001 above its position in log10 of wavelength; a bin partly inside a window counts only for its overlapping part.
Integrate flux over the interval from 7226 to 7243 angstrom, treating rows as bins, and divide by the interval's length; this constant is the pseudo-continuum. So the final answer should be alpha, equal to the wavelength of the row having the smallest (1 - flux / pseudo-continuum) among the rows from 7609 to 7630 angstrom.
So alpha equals 7627.99 angstrom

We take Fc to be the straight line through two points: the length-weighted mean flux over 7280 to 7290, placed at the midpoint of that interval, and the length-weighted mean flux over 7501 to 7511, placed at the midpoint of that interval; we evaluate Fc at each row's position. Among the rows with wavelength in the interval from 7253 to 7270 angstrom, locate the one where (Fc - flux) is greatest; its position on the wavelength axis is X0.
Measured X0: 7267.92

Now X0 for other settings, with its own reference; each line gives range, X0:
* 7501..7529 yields 7526.80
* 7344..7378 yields 7358.86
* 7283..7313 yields 7288.03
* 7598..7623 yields 7606.95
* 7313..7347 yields 7314.93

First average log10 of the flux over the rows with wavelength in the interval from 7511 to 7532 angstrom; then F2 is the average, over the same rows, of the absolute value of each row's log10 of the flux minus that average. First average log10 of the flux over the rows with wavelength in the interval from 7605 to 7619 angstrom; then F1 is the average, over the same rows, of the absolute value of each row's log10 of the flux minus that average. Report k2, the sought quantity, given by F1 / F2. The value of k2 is 0.85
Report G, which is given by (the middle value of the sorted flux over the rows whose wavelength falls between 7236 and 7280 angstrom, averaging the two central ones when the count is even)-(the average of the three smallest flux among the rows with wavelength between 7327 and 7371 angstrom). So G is 0.9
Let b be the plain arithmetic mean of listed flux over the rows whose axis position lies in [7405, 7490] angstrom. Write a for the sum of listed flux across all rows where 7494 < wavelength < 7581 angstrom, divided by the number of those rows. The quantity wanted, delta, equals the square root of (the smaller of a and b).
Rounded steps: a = 14.4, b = 14.7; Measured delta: 3.79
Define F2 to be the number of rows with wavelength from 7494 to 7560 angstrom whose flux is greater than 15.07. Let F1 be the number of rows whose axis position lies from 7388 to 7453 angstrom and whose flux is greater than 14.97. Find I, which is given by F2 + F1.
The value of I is 0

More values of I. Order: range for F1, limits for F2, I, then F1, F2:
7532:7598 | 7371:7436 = 0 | 0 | 0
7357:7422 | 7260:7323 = 11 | 3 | 8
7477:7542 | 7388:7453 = 1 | 1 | 0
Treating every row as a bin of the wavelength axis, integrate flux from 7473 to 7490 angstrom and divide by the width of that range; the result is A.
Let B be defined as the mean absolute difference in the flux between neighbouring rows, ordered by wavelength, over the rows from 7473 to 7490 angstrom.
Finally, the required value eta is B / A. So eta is 0.0068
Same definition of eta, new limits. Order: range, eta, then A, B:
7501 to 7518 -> 0.0113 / 14.82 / 0.17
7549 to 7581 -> 0.0098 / 14.06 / 0.14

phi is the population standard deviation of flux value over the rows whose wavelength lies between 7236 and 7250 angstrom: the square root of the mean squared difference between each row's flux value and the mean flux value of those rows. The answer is 0.09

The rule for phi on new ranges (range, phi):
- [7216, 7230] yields 0.02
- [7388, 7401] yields 0.13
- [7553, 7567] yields 0.15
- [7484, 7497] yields 0.21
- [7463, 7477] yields 0.13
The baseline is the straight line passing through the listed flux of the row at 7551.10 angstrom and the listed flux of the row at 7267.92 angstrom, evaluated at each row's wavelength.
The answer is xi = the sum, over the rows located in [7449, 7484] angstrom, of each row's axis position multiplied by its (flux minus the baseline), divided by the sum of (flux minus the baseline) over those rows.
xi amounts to 7466.7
